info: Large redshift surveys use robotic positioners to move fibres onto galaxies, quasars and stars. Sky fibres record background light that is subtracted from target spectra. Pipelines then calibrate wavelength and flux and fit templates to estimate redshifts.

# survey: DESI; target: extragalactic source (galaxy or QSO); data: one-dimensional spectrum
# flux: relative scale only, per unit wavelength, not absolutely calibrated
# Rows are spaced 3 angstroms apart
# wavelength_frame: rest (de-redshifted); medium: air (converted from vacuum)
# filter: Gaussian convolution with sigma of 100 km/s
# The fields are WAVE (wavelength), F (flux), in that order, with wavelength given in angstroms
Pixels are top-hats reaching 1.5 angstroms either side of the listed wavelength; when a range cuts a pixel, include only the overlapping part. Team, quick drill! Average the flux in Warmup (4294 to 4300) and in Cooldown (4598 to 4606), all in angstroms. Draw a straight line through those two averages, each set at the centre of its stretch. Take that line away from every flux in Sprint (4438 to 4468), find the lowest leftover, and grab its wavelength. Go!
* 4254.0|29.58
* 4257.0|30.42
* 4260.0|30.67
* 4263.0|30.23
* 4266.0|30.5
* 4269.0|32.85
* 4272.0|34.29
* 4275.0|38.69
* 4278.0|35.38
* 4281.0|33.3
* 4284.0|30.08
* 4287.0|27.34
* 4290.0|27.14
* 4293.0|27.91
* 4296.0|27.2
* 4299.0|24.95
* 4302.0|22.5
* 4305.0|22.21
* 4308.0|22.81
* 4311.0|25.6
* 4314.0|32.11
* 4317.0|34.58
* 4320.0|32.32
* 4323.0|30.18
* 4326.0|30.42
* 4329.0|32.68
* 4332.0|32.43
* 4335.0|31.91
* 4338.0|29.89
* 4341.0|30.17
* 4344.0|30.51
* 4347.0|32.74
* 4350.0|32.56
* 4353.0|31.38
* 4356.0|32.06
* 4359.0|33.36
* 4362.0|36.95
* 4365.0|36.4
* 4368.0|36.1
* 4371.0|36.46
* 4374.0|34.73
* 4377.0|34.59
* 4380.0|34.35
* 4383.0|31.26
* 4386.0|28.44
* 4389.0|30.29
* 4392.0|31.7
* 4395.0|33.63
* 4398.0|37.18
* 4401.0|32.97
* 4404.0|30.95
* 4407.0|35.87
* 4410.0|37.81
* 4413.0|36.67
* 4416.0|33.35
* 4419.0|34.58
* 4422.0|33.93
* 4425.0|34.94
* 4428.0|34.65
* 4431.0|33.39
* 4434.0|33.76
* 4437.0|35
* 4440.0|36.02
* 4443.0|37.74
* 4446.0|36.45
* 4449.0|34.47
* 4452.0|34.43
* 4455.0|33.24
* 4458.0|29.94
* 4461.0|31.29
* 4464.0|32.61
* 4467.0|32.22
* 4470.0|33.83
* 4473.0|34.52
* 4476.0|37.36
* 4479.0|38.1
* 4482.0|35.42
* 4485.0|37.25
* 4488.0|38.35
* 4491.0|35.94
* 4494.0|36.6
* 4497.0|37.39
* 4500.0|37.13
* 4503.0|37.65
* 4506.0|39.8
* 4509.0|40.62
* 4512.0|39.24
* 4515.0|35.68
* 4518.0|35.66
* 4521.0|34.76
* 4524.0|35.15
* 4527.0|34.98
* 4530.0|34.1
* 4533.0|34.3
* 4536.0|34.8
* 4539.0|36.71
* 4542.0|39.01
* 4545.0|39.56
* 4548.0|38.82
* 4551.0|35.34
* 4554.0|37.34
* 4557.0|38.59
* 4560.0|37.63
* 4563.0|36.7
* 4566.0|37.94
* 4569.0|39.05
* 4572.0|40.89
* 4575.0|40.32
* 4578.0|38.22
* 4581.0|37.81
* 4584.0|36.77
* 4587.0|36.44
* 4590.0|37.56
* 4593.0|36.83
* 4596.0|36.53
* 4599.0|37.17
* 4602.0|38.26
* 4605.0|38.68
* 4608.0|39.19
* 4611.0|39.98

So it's 4458.0 angstroms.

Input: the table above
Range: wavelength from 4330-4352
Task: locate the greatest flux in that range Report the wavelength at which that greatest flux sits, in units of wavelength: 4347.0 angstroms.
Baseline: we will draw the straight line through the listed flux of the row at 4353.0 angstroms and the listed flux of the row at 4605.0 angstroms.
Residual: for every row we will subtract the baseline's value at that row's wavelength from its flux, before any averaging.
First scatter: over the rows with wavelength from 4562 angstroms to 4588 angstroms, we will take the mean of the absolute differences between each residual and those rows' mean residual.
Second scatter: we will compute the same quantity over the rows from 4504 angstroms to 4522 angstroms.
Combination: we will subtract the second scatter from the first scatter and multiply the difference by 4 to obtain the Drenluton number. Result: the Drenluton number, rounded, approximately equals -4.4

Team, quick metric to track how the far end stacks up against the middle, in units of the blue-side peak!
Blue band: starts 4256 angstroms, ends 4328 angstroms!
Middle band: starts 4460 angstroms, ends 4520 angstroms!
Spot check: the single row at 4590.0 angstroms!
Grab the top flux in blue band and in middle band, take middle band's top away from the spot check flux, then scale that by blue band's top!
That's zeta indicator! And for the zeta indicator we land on -0.08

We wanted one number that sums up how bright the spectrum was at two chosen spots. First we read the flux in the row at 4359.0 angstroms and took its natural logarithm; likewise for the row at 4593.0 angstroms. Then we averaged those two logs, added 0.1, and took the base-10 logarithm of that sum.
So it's 0.563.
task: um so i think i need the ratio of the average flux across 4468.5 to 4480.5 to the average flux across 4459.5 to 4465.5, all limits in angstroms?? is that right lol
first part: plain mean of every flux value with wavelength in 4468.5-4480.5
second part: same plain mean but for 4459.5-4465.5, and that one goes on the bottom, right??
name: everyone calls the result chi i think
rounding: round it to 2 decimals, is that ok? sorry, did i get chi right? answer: 1.13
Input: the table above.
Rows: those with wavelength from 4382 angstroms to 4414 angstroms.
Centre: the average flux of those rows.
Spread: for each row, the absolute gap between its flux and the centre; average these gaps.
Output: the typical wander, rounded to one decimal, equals 2.6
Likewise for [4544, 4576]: 1.3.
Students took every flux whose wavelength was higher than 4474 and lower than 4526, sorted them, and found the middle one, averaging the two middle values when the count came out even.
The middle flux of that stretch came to 37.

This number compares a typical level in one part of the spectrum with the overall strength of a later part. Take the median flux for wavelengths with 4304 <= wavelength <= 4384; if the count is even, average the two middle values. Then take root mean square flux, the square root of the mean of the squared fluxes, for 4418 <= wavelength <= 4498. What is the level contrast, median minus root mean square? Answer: -2.7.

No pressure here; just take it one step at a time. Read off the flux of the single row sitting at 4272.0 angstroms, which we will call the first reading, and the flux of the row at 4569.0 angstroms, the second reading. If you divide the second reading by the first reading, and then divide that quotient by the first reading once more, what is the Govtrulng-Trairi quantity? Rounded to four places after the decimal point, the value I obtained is 0.0332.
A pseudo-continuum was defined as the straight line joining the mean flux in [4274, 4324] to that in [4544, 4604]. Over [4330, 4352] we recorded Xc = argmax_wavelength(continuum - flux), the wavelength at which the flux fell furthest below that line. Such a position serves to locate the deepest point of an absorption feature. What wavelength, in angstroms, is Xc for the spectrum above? 4338.0 angstroms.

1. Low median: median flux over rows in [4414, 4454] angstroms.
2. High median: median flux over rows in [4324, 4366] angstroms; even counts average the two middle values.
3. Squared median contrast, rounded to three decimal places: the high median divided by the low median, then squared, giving 0.870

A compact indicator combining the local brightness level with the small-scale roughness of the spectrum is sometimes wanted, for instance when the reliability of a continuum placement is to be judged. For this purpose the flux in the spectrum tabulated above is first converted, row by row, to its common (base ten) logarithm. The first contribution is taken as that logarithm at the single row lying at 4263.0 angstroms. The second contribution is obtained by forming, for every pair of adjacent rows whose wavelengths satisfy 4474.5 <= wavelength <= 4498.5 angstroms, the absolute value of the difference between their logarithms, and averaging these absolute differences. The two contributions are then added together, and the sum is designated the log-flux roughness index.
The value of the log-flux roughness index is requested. 1.50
